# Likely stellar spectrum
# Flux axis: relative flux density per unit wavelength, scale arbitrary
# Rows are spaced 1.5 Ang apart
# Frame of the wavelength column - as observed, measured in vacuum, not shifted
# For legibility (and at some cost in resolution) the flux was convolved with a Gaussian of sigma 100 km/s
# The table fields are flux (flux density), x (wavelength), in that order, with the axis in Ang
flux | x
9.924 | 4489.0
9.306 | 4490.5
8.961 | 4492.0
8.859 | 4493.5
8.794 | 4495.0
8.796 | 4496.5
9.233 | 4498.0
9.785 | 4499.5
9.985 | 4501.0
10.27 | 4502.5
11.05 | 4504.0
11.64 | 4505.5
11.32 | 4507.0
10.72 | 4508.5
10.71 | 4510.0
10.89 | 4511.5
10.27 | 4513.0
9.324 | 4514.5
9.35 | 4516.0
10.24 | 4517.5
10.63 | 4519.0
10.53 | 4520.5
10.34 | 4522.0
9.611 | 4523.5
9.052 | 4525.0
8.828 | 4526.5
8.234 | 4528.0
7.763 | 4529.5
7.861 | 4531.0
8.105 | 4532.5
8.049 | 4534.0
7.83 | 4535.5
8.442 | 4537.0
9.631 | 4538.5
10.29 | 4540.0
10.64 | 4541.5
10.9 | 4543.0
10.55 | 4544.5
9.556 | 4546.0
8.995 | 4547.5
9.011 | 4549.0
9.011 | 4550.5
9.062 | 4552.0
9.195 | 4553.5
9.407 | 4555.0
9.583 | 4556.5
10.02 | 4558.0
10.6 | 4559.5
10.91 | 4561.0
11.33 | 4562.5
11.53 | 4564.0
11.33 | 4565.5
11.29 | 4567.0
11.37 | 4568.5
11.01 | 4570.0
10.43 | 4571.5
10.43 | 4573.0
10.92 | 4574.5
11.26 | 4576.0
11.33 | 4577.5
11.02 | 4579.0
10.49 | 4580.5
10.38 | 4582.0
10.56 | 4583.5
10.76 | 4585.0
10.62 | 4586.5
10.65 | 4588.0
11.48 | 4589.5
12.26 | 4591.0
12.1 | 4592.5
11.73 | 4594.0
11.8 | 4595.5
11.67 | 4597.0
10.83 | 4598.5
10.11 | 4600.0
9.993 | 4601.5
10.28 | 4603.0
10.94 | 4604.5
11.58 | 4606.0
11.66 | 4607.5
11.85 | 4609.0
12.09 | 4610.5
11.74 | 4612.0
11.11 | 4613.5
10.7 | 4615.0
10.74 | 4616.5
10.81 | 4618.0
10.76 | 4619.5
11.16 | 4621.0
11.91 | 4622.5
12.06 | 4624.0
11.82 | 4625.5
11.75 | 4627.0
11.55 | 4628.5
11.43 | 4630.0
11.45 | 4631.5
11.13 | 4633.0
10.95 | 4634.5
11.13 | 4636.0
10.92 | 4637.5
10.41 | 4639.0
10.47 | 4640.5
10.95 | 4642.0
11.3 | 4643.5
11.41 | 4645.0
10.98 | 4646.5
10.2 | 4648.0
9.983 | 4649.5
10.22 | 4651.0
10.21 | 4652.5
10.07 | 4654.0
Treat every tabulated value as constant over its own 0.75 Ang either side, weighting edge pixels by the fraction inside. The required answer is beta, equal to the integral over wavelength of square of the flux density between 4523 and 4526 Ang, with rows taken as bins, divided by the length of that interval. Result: 86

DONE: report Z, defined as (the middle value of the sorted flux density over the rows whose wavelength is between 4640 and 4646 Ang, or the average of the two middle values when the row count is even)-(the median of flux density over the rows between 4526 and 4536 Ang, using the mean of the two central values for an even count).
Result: 3.1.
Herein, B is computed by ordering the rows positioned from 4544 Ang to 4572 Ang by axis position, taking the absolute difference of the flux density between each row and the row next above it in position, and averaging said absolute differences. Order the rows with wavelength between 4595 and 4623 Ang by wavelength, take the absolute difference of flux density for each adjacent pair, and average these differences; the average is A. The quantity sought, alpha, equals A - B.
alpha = 0.07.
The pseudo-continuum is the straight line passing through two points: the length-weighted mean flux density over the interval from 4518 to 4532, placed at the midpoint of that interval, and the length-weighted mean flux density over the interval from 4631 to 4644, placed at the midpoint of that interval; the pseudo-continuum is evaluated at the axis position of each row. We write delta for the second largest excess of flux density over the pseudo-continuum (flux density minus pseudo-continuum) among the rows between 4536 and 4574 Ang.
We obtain 1.54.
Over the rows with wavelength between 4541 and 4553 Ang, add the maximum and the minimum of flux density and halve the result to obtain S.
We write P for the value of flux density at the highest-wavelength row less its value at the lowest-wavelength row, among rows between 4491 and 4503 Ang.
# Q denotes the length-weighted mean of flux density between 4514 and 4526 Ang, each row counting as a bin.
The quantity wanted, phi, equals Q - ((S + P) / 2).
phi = 4.2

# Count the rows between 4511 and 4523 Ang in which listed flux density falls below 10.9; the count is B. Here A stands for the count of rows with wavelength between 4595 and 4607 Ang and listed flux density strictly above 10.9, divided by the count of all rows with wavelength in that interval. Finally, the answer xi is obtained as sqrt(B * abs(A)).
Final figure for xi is 2.0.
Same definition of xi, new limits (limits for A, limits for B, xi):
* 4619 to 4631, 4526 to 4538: 2.6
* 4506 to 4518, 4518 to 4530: 1.0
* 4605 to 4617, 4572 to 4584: 1.7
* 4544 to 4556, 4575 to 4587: 0.0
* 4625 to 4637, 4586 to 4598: 1.4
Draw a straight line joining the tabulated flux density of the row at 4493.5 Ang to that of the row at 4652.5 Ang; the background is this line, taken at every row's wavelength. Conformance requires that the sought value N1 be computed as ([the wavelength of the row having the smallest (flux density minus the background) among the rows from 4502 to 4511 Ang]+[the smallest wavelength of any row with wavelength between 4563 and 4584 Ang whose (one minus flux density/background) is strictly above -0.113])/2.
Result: 4537.0 Ang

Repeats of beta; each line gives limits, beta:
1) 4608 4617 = 130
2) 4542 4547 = 106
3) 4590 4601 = 132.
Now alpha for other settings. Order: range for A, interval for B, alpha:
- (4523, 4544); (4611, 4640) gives 0.17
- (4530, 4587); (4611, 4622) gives 0.05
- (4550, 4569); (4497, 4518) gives -0.22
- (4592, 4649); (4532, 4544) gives -0.17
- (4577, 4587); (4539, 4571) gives -0.04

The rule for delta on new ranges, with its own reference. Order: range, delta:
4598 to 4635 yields 1.34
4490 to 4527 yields 2.40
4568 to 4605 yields 1.85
